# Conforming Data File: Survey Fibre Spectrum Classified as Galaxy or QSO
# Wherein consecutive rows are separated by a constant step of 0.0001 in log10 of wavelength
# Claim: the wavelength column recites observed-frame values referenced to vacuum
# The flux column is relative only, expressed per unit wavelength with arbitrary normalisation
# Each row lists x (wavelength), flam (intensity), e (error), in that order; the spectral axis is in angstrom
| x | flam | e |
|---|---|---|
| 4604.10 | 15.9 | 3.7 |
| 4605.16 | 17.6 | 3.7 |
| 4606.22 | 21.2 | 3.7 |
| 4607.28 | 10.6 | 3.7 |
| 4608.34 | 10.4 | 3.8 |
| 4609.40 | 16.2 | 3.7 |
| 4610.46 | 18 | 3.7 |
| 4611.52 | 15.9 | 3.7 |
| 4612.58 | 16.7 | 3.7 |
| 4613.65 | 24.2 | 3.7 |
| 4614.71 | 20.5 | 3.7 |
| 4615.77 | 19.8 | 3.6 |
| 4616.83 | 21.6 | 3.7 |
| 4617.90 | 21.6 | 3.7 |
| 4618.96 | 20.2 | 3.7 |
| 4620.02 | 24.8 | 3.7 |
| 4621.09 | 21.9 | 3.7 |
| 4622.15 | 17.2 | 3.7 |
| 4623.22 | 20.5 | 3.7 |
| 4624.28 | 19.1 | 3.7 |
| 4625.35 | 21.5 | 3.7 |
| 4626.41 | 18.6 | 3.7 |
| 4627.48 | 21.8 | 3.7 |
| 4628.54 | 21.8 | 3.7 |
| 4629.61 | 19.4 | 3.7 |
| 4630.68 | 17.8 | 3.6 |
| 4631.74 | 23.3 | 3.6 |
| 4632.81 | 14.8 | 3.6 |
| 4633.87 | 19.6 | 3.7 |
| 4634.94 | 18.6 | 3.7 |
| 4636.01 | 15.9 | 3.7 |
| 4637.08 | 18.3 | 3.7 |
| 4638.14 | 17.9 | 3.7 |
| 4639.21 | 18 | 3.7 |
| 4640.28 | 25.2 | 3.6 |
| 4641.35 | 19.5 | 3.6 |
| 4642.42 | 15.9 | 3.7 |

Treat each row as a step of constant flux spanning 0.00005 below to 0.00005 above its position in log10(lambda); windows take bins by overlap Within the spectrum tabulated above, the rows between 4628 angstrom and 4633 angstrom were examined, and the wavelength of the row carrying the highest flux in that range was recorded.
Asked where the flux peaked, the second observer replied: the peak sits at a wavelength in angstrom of 4631.74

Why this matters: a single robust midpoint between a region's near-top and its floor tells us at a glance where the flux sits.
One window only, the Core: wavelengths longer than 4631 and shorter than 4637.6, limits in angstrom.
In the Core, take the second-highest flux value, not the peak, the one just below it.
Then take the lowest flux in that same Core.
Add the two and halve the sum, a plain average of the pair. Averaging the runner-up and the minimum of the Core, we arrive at 17.2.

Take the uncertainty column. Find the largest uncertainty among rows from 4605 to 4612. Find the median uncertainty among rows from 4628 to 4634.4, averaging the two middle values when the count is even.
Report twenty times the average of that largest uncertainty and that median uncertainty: 74.5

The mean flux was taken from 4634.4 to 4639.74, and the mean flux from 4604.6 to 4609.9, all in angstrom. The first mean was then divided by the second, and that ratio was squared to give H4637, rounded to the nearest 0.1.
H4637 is 1.4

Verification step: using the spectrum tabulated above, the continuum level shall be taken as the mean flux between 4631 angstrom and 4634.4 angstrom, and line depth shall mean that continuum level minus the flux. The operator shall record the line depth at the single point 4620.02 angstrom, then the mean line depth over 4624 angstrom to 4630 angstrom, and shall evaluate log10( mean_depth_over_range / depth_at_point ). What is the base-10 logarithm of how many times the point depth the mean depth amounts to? -0.7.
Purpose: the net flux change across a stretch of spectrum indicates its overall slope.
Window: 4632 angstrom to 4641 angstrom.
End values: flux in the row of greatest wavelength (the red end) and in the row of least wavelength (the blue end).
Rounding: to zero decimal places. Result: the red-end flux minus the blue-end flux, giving 10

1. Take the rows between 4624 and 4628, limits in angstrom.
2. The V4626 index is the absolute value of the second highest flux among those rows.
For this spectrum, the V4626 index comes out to 21.5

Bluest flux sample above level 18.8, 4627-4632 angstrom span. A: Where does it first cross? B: 4627.48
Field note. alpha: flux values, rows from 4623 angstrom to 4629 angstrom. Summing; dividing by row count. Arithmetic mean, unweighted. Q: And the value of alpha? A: 20.6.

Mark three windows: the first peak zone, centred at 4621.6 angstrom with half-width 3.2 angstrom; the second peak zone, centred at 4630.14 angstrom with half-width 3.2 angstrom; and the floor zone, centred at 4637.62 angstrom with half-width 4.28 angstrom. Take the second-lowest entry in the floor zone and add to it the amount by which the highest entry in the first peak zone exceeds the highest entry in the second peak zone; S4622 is 19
